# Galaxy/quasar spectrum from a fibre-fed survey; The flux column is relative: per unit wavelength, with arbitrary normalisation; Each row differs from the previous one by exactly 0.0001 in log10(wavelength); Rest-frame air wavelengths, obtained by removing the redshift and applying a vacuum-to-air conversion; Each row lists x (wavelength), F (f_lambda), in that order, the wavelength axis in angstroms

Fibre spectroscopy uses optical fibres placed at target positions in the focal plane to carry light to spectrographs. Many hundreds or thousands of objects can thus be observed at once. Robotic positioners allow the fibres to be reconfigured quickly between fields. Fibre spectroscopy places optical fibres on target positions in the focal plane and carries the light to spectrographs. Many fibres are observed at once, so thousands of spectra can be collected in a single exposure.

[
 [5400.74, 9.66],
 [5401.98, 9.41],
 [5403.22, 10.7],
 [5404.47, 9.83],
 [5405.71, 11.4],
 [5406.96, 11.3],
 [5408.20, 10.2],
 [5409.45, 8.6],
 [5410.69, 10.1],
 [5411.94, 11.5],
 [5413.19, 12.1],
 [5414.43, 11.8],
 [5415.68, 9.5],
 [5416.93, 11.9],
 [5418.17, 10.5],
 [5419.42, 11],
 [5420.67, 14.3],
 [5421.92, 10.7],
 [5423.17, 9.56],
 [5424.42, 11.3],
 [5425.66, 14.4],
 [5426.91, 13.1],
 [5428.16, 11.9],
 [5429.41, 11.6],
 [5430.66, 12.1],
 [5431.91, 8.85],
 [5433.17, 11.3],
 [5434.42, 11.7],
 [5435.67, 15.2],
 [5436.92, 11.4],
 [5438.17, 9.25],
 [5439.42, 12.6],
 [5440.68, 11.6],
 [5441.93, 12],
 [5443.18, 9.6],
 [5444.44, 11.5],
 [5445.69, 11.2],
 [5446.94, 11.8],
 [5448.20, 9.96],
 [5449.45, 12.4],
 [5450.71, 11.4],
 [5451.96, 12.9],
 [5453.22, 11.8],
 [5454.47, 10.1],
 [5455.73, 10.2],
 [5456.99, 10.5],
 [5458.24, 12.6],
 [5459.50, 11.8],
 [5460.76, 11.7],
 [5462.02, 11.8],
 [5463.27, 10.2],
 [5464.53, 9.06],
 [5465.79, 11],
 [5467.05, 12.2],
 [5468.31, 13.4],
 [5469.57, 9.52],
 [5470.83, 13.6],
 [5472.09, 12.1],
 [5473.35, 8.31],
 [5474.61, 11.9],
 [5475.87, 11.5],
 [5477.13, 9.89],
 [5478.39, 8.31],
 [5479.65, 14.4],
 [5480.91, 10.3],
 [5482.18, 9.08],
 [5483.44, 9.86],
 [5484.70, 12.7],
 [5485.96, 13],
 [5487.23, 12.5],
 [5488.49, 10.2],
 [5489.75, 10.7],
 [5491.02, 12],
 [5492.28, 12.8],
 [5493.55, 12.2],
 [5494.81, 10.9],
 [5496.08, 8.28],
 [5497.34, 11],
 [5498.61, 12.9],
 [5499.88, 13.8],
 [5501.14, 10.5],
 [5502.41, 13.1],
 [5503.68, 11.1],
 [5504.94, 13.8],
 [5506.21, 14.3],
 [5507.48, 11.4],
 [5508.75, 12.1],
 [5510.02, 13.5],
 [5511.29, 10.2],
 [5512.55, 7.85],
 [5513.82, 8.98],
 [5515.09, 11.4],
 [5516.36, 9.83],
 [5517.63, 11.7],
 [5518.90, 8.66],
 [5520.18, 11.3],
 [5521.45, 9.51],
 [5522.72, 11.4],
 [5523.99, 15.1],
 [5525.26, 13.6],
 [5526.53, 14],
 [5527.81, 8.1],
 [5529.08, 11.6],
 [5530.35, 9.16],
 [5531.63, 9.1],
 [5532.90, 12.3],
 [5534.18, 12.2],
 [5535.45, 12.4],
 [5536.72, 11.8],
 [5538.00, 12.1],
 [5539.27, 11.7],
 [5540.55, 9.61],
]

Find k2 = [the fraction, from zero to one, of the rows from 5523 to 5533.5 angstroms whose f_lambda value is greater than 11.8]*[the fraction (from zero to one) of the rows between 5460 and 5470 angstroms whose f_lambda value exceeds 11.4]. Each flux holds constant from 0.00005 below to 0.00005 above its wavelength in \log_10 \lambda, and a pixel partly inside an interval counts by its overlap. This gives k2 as 0.25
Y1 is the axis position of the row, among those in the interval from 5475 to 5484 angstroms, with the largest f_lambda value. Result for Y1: 5479.65 angstroms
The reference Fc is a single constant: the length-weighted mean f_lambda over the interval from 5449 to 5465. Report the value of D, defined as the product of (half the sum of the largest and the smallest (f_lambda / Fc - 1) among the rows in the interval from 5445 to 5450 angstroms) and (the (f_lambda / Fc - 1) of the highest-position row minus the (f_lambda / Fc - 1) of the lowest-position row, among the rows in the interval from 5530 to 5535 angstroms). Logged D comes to -0.0022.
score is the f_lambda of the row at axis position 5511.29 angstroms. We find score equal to 10.2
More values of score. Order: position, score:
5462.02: 11.8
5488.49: 10.2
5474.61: 11.9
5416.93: 11.9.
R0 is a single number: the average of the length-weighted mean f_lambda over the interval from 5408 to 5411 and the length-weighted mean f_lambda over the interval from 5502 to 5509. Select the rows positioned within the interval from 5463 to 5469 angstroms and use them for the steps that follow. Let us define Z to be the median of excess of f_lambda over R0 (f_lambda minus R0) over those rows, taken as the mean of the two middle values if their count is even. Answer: -0.1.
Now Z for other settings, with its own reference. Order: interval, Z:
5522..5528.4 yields 2.5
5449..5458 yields 0.3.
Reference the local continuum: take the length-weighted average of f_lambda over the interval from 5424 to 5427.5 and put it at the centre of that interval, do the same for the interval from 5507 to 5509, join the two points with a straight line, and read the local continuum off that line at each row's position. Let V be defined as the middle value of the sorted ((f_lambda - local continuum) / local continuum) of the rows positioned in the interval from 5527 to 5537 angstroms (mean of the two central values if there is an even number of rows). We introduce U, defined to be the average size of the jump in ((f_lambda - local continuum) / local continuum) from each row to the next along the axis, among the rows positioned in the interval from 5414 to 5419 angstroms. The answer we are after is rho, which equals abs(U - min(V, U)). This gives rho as 0.117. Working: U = 0.153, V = 0.04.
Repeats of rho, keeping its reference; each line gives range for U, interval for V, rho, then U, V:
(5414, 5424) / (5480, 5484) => 0.344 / 0.159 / -0.19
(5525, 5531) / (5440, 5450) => 0.366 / 0.269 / -0.10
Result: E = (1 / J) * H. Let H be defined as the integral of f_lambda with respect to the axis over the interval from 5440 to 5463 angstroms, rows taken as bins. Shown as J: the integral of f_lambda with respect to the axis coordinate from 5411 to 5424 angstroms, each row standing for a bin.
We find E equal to 2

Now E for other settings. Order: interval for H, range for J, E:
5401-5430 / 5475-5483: 4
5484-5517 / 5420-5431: 3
